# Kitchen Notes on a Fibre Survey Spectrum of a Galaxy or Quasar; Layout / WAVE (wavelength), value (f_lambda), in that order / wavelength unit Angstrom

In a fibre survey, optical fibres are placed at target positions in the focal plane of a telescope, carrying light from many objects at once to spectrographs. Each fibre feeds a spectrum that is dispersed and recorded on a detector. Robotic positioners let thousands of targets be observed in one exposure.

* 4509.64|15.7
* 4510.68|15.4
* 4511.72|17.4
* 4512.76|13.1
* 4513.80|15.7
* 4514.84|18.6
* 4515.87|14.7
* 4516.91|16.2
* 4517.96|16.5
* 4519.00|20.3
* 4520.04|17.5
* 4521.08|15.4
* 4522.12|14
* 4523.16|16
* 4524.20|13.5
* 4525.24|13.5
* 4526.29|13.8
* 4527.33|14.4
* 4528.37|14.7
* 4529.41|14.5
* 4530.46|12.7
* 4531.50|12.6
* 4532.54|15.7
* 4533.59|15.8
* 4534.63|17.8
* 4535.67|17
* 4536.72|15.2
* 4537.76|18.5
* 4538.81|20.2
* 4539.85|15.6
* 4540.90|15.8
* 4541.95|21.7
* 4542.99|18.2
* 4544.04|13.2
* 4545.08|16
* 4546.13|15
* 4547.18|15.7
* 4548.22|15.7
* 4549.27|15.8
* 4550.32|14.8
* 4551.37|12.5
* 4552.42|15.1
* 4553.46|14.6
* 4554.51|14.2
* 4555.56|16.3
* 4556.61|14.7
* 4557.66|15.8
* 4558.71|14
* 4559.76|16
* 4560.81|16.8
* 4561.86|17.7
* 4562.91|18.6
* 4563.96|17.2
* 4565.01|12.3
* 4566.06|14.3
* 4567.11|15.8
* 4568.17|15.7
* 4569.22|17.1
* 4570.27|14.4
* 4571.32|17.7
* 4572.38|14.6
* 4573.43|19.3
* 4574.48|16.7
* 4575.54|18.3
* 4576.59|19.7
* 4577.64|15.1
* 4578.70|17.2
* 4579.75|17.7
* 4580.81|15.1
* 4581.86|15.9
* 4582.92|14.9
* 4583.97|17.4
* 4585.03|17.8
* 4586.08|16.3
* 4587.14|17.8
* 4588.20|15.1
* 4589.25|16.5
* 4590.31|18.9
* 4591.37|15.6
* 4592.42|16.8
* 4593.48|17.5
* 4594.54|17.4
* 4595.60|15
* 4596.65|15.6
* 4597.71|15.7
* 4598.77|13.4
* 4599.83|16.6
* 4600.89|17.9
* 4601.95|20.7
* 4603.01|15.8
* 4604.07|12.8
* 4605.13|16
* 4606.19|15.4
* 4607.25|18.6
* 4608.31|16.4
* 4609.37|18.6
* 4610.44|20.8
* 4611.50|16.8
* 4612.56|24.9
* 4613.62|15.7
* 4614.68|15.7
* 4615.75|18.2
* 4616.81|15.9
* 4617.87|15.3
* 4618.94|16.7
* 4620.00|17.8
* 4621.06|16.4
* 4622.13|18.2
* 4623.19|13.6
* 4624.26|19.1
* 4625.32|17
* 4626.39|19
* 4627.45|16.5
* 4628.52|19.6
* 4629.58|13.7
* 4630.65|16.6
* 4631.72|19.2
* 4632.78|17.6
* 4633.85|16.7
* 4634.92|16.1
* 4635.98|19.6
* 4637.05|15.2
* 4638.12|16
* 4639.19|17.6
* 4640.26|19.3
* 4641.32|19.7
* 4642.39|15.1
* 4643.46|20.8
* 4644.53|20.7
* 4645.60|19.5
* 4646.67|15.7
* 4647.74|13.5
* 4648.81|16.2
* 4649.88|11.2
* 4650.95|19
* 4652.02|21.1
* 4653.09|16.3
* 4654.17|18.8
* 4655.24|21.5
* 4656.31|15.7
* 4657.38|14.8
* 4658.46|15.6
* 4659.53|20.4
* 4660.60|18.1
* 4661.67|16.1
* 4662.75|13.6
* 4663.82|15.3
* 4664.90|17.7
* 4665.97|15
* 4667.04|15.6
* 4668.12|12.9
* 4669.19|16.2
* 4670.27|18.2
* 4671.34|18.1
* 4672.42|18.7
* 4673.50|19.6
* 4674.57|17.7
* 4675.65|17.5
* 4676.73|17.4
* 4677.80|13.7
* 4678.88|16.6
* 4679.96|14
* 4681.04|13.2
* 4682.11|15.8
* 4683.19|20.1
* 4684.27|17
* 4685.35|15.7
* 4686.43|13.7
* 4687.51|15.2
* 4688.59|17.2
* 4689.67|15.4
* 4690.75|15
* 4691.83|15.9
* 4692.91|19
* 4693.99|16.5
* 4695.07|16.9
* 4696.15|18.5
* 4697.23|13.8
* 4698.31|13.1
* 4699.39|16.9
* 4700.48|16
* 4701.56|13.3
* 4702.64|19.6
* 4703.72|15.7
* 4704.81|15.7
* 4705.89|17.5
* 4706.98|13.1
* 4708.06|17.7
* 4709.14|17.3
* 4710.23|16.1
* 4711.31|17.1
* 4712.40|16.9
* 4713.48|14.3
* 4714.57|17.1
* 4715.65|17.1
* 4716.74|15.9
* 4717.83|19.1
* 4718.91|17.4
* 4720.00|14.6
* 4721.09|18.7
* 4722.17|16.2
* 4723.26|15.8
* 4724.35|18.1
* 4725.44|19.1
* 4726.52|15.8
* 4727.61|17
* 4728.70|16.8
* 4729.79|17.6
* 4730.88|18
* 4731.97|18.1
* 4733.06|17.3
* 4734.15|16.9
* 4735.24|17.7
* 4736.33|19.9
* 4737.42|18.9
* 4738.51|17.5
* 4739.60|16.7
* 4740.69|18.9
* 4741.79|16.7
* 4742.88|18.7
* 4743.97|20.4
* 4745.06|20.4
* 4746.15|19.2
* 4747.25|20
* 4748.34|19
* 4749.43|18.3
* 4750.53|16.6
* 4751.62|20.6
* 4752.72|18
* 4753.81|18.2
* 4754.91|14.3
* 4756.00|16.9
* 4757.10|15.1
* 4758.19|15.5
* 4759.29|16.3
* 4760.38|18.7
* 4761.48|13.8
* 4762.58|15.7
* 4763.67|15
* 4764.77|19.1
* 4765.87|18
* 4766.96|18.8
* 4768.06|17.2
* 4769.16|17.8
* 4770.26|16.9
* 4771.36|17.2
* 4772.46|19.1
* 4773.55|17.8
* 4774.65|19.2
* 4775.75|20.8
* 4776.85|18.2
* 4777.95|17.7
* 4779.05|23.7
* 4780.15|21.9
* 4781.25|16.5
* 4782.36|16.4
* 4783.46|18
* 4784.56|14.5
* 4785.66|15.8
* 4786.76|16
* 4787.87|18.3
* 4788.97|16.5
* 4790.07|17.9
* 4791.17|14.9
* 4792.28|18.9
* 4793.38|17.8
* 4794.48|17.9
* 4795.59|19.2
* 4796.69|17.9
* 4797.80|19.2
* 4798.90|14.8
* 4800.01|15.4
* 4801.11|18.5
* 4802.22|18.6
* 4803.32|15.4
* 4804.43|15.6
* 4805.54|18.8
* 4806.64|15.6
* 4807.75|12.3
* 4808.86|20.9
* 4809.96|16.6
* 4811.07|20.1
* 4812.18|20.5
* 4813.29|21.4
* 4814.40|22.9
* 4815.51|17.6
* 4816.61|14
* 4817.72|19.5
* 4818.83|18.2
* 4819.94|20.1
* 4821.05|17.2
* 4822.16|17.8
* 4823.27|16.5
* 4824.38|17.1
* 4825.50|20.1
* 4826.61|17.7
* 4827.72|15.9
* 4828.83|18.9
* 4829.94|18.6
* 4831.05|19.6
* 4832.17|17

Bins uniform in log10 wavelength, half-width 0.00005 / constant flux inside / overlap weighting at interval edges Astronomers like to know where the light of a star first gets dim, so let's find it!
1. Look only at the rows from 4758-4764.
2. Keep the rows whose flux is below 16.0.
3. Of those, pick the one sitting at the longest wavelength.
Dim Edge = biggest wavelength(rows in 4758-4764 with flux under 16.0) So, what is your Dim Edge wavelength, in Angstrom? 4763.67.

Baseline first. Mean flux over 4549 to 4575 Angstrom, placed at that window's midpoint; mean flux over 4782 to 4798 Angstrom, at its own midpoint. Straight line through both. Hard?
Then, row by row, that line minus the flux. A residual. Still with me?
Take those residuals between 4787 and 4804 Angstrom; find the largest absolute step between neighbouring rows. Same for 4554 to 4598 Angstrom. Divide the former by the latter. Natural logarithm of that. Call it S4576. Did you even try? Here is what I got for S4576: -0.11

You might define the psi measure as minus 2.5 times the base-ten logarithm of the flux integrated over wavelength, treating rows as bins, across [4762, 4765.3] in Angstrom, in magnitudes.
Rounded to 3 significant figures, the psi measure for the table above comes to -4.34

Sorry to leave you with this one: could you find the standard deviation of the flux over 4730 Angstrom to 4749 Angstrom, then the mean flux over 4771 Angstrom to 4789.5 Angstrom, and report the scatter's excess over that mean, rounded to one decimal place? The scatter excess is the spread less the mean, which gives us -16.9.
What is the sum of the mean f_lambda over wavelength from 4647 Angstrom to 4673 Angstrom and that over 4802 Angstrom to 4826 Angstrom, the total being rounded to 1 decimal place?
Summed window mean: 34.7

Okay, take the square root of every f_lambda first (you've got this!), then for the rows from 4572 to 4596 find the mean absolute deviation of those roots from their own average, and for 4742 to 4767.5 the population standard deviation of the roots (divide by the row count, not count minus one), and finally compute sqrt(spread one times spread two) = 0.190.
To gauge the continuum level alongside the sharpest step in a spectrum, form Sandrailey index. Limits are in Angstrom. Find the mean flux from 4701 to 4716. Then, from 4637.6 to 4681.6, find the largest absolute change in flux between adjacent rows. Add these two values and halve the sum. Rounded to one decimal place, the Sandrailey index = 12.1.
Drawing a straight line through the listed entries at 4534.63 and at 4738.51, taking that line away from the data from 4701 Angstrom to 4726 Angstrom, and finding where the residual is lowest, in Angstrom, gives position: 4706.98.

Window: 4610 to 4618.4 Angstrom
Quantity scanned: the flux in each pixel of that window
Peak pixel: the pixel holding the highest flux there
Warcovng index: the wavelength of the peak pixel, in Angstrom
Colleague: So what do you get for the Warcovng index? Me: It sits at 4612.56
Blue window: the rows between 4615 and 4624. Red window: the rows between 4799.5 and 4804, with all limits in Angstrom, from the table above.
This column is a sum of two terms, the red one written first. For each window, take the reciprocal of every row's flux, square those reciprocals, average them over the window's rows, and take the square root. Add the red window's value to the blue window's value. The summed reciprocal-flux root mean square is 0.121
